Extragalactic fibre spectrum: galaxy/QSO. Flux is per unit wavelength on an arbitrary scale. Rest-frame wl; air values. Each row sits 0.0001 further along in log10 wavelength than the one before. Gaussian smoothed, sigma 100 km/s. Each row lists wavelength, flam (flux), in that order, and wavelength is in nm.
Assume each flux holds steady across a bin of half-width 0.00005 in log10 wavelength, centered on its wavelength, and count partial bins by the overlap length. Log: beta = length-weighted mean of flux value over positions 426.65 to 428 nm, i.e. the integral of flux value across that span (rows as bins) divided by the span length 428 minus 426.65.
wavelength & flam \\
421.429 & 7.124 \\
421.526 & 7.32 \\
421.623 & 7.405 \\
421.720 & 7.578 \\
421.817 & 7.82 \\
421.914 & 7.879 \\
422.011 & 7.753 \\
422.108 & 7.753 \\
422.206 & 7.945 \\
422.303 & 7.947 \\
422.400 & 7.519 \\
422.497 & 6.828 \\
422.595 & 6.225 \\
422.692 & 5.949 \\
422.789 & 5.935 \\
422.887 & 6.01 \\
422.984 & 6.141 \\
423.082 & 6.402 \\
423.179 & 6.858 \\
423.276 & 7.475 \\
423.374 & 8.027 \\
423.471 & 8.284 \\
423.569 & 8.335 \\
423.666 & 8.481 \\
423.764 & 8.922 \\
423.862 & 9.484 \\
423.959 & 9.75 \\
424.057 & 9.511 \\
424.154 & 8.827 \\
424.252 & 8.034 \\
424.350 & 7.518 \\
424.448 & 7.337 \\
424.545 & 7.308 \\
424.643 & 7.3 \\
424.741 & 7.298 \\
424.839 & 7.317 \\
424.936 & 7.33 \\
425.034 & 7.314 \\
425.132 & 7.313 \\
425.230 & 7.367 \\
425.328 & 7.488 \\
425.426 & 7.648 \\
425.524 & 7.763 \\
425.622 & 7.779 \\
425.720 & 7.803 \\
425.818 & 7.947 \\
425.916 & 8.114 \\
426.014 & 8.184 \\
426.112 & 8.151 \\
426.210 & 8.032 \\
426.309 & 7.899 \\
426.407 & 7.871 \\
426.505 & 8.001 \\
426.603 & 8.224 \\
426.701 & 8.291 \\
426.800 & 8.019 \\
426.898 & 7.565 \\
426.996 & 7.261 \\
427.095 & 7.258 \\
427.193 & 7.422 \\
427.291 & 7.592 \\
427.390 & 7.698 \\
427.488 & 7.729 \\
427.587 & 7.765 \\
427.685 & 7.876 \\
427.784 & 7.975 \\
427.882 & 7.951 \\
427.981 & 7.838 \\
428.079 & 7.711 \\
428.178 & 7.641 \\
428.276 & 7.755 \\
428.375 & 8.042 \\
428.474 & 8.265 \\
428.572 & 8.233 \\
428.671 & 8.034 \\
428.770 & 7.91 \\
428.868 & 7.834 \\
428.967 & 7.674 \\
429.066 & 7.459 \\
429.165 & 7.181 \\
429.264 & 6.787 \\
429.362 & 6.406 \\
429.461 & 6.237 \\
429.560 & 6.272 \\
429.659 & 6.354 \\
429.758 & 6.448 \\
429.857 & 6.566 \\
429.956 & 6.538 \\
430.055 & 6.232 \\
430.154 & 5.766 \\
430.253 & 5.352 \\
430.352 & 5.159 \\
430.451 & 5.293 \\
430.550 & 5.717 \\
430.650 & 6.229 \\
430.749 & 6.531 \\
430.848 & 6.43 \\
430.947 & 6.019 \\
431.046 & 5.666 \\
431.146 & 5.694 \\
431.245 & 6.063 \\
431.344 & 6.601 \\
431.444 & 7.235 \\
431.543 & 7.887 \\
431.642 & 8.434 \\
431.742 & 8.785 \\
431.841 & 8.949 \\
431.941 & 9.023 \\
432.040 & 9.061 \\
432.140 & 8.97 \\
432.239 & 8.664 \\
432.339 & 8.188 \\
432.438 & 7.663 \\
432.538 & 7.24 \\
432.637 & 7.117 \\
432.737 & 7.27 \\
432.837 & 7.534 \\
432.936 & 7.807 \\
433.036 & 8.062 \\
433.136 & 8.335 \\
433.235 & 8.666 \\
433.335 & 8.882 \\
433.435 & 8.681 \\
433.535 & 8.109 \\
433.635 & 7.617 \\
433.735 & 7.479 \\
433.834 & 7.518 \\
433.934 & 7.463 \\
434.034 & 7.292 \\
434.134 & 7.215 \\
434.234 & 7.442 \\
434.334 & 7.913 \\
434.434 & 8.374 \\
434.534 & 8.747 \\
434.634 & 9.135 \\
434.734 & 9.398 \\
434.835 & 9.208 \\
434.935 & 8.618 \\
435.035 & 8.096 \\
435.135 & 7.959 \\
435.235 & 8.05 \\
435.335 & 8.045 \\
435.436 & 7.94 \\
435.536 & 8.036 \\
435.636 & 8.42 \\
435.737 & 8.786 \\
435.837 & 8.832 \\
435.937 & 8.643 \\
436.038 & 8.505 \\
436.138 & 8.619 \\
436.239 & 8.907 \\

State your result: 7.7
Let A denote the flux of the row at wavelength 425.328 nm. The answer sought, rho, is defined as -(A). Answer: -7.49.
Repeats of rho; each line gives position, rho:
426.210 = -8.03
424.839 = -7.32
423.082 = -6.40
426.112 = -8.15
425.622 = -7.78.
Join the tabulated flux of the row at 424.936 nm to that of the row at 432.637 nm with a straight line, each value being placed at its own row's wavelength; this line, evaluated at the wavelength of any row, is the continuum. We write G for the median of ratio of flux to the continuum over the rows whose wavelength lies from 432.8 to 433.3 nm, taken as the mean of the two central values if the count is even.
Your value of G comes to 1.13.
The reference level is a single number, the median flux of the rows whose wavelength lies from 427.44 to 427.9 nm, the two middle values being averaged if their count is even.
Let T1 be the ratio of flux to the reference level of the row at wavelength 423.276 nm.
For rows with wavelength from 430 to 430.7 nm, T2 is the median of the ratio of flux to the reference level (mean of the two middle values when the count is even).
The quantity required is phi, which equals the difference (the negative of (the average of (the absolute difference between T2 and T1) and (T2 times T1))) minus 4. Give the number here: -4.46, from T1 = 0.95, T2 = 0.73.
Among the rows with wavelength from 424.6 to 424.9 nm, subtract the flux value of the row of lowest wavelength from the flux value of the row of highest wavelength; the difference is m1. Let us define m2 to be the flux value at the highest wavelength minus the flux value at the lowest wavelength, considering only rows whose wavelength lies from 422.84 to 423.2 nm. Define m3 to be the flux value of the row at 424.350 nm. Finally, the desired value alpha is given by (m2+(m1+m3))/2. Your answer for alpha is 4.19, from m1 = 0.0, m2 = 0.8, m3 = 7.518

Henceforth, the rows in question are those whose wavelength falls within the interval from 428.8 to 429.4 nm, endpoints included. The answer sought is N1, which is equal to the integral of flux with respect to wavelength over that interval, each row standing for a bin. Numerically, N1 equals 4.4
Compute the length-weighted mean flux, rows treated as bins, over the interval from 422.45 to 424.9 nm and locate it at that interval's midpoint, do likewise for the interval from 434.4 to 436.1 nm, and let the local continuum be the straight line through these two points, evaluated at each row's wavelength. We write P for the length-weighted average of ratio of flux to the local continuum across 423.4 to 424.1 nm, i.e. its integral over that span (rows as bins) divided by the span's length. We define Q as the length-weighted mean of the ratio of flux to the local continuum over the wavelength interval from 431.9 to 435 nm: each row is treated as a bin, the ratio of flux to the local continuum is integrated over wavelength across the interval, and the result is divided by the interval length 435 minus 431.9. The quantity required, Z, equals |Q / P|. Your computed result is 0.83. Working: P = 1.18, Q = 0.97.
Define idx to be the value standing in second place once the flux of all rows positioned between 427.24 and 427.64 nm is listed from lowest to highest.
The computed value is 7.698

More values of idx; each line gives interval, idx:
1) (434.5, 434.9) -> 9.135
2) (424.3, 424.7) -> 7.308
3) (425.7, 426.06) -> 7.947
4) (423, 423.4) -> 6.858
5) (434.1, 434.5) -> 7.442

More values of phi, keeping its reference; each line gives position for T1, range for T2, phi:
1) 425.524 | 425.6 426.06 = -4.51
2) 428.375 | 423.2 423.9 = -4.56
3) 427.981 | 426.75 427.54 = -4.50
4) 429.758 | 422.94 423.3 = -4.36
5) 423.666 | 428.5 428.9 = -4.58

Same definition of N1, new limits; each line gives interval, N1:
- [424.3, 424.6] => 2.2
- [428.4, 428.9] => 4.0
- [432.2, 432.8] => 4.6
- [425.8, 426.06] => 2.1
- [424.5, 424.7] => 1.5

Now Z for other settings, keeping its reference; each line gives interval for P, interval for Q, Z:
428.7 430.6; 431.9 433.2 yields 1.21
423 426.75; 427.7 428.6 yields 0.97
